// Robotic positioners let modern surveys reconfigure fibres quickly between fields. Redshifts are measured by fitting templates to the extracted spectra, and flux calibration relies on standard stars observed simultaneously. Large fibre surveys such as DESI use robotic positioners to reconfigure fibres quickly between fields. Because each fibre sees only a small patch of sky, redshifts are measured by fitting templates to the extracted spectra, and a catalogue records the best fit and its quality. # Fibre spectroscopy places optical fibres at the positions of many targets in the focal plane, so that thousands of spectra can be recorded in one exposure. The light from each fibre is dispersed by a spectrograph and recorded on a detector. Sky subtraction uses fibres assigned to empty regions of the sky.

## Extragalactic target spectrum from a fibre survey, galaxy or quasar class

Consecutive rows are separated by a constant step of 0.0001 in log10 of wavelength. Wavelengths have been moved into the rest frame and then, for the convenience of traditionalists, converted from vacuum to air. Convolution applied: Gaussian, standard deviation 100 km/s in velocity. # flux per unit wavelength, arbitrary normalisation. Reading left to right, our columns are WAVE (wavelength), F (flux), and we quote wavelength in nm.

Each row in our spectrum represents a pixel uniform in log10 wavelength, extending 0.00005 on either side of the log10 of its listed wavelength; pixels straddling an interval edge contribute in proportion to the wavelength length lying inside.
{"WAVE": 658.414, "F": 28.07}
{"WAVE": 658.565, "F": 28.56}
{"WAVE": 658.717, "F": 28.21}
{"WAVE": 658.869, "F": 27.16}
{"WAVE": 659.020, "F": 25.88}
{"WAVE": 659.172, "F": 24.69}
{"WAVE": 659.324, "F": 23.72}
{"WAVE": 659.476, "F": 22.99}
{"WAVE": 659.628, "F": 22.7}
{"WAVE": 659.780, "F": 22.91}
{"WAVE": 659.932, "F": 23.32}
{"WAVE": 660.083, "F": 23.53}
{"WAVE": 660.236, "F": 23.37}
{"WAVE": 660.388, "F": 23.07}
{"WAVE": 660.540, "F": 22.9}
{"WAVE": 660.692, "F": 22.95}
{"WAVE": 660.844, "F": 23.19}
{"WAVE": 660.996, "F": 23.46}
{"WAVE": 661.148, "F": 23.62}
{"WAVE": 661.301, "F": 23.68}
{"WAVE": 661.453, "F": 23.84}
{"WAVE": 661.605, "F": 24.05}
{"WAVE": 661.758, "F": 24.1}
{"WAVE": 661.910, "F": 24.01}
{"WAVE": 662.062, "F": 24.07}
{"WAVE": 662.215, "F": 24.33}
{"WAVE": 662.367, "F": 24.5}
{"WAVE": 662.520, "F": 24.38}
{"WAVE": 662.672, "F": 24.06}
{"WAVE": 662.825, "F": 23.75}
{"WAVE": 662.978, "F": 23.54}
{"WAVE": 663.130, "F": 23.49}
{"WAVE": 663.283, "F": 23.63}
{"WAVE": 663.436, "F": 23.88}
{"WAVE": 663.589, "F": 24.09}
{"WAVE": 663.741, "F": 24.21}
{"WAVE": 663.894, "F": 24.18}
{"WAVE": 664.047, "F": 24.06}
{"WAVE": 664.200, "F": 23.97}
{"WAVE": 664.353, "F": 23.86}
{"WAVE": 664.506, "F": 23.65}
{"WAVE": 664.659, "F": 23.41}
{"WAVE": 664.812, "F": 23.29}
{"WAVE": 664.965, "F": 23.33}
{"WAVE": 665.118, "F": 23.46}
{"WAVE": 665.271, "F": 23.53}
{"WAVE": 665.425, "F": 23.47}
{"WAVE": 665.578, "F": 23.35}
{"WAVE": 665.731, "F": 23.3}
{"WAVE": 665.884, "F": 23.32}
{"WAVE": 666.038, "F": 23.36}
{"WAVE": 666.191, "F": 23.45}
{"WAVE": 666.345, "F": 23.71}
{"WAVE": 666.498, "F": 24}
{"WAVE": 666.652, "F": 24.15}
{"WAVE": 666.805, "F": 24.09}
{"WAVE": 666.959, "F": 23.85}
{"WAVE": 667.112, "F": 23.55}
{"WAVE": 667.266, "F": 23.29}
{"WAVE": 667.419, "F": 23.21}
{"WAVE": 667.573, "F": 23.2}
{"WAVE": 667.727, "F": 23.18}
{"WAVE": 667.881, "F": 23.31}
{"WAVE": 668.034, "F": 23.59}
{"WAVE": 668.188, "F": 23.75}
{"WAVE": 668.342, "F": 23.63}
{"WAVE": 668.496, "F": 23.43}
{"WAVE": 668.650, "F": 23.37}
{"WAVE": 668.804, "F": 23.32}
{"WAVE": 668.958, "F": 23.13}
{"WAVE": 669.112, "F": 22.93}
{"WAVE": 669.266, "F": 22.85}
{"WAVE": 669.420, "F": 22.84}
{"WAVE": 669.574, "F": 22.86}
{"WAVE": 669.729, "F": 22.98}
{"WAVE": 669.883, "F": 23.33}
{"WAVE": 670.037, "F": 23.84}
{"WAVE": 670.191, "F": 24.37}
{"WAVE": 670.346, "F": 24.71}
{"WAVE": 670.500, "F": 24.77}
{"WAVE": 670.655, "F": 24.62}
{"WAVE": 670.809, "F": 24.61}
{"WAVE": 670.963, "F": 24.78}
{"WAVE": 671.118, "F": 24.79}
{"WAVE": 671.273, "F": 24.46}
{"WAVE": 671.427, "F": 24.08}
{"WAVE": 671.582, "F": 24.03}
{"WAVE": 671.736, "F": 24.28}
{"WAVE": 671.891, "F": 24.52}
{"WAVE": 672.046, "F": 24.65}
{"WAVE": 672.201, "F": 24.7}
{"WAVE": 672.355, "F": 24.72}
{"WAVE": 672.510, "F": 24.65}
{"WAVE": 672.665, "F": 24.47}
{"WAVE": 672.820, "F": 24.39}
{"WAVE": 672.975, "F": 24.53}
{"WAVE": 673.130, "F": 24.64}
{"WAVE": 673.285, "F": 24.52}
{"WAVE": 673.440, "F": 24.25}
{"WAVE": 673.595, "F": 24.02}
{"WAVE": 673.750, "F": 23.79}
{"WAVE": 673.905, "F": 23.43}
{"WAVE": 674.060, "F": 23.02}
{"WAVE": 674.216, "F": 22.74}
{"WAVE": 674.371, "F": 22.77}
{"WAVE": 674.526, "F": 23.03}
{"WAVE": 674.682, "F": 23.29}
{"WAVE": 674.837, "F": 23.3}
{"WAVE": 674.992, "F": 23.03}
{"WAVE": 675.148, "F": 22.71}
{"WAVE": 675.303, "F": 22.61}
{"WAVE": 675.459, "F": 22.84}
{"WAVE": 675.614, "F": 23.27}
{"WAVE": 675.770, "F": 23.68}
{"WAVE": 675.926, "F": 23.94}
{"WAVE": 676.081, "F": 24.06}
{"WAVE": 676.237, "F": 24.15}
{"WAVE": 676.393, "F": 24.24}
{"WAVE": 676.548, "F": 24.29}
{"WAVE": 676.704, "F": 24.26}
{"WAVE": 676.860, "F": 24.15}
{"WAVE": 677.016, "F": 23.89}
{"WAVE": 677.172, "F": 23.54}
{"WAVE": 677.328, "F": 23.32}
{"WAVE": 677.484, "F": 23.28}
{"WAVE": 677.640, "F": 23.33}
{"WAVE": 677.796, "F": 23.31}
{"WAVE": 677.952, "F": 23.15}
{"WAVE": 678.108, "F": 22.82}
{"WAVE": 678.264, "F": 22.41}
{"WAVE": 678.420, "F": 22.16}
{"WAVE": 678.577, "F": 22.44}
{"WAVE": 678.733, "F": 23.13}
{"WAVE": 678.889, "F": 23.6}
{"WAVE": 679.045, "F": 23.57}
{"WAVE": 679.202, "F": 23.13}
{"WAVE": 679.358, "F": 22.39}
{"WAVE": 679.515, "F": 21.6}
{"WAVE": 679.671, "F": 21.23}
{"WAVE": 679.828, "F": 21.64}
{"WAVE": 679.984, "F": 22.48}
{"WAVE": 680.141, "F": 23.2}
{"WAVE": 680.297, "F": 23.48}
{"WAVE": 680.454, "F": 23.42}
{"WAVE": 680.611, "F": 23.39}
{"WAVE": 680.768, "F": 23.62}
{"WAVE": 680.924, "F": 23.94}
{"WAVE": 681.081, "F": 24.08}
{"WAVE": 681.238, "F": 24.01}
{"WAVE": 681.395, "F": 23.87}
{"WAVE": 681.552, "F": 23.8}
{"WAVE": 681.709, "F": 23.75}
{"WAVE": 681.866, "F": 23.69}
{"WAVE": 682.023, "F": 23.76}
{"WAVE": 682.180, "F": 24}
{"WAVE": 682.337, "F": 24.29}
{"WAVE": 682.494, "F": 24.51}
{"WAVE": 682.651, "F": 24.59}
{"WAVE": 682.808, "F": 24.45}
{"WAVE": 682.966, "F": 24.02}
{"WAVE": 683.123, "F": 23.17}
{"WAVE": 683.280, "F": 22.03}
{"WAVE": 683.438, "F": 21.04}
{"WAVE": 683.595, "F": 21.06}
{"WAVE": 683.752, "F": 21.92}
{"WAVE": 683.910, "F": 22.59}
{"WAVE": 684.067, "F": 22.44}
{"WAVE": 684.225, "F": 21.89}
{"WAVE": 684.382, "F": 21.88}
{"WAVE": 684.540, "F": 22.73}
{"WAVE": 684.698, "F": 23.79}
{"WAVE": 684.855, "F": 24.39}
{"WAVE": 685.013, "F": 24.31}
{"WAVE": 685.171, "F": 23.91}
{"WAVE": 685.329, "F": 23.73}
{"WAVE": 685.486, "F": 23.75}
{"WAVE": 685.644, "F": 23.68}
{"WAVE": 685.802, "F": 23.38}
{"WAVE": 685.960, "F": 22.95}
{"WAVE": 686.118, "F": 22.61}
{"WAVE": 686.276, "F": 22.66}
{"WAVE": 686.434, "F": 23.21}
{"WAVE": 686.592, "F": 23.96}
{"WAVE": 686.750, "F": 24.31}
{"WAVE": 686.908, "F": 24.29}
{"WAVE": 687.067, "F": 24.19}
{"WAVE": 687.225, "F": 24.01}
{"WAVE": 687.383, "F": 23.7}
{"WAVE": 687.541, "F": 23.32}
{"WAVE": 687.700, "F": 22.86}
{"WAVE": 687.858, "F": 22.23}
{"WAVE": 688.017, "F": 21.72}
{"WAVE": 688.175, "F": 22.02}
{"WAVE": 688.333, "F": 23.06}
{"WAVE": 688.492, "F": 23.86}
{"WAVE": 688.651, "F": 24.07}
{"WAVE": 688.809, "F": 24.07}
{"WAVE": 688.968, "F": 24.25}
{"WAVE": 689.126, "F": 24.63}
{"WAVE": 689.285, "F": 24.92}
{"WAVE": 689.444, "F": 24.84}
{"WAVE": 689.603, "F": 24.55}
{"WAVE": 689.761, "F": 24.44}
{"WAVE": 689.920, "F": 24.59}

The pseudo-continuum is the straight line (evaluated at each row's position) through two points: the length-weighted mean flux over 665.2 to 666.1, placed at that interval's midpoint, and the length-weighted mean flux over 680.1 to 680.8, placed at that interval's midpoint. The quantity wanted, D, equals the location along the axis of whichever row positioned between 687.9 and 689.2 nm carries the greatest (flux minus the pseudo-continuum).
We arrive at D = 689.126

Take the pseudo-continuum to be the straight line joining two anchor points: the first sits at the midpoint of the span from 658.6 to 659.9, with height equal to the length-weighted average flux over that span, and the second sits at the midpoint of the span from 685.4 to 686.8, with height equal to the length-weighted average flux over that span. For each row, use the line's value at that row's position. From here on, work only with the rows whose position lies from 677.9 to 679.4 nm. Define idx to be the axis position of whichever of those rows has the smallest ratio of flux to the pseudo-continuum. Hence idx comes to 678.420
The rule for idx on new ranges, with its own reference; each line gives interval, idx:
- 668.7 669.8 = 669.420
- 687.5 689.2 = 688.017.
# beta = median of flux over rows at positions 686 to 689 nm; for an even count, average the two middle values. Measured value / 23.7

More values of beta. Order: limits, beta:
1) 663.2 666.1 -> 23.5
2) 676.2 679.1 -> 23.3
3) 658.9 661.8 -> 23.5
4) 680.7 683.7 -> 23.9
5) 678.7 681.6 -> 23.4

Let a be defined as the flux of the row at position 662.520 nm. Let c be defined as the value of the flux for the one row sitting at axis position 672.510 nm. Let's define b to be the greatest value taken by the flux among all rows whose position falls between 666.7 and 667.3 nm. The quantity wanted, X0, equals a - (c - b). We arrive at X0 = 23.8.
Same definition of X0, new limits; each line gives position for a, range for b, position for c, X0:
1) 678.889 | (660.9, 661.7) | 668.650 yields 24.3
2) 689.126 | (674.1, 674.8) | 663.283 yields 24.3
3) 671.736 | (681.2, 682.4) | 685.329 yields 24.8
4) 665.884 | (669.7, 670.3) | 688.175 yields 25.7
